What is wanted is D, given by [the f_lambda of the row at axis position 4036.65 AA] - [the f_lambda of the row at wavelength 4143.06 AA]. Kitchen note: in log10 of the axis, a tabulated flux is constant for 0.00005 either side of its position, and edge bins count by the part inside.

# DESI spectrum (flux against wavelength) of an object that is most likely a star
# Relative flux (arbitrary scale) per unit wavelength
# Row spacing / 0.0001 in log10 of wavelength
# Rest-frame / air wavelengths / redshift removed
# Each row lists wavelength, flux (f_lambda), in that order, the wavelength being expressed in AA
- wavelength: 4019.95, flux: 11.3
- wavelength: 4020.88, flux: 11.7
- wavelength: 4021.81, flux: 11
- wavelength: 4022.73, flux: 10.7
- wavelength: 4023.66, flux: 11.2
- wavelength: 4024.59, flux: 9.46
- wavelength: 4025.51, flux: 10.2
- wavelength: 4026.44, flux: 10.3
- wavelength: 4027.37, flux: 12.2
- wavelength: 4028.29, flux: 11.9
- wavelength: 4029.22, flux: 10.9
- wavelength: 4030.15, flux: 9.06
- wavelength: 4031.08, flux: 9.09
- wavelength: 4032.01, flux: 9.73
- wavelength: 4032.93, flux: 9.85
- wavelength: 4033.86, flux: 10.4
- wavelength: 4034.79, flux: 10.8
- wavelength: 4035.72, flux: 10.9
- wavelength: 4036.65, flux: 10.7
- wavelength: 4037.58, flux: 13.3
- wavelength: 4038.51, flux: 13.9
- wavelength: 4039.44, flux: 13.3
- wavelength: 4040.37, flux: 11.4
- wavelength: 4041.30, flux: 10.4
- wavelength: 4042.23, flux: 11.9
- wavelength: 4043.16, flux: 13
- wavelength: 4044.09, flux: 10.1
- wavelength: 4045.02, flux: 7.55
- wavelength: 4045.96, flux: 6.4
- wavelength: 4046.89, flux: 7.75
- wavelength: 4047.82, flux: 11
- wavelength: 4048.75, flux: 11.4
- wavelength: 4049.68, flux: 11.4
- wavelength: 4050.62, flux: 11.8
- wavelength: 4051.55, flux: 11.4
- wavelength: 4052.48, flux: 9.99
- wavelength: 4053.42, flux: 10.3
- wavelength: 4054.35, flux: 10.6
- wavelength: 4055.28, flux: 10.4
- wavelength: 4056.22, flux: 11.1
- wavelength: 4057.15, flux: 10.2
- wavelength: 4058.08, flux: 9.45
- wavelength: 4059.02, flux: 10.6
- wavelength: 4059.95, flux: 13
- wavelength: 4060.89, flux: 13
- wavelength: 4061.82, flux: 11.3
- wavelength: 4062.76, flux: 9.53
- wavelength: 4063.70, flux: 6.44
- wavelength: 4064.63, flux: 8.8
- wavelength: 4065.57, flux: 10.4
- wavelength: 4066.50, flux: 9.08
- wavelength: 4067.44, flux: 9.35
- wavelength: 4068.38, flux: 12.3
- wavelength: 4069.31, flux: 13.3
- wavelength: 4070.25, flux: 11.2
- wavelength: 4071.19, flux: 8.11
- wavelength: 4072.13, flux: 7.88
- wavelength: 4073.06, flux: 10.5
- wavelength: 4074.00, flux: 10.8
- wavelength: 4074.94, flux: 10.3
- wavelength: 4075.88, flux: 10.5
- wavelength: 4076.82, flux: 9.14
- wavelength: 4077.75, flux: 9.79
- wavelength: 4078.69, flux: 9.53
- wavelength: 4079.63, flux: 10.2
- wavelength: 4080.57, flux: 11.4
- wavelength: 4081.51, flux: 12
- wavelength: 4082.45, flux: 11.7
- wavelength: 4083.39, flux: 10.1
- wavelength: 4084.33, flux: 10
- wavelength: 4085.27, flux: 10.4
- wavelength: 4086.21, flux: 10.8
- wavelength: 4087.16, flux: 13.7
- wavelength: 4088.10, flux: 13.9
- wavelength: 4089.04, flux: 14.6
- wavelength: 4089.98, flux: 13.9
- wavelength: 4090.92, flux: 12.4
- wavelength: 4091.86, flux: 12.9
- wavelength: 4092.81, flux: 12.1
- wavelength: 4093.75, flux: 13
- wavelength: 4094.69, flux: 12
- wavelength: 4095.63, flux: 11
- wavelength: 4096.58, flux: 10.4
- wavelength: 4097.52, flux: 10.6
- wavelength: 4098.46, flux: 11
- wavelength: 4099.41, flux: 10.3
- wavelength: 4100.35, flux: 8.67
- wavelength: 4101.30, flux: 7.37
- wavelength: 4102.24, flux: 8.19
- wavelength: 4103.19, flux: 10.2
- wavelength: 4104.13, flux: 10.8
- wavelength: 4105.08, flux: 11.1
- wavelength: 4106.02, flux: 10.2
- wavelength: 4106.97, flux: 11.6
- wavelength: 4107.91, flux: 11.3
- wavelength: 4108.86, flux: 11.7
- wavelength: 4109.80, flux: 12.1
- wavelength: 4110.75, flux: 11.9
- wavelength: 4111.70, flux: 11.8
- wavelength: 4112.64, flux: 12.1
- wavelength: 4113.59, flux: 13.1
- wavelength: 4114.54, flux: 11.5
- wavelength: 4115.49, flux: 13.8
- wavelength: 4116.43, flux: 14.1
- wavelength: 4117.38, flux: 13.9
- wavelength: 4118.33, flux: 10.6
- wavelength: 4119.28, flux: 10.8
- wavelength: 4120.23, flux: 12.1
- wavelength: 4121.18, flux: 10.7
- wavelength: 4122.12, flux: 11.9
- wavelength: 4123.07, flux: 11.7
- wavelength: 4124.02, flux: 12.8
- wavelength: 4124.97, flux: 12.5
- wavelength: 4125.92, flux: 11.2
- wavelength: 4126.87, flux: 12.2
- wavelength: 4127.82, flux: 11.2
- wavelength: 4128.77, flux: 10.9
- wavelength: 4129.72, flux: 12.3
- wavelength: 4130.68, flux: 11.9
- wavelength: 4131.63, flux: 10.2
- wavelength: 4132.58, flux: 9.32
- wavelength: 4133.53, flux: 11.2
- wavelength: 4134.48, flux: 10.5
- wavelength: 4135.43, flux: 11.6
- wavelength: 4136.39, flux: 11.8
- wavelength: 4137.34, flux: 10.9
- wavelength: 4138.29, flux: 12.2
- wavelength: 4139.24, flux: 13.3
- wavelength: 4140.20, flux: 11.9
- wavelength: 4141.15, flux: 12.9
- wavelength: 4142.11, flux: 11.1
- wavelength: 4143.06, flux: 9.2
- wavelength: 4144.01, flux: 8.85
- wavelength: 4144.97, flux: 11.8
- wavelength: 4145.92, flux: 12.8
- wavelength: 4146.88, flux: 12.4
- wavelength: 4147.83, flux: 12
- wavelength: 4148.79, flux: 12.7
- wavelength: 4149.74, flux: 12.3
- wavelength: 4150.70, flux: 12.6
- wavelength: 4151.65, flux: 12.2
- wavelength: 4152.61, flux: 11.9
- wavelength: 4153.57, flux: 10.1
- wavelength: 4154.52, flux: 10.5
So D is 1.5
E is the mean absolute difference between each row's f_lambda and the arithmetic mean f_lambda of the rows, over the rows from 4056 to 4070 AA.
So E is 1.5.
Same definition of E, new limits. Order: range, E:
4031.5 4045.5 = 1.3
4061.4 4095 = 1.5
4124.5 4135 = 0.7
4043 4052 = 1.8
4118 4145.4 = 0.9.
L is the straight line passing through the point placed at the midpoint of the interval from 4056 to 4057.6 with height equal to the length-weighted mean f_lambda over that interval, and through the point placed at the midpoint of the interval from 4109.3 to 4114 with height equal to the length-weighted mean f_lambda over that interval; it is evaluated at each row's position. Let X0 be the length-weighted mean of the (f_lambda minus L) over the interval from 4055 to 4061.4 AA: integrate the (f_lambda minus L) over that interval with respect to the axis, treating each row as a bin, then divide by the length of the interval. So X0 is 0.5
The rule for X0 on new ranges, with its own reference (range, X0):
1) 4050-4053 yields 0.6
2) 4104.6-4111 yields -0.7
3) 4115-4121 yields 0.1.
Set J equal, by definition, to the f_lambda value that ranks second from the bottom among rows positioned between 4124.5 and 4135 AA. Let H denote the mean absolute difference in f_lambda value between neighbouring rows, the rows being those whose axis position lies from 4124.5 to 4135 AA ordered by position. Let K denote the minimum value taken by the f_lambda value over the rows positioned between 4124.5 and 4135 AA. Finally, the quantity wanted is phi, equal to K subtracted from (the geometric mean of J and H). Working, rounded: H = 1.06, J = 10.2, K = 9.32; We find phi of -6.0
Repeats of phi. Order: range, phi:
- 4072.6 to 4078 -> -6.7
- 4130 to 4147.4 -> -5.5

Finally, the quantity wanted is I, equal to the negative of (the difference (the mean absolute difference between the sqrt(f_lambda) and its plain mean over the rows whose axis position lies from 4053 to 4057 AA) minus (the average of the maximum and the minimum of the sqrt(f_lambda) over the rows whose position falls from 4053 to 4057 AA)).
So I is 3.23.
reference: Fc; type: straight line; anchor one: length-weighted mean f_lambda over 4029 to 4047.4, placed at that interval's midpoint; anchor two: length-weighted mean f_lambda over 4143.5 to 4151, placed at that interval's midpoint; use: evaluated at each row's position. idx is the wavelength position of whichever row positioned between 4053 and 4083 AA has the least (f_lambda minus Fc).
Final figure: 4063.70 AA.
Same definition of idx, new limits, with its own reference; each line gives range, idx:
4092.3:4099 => 4096.58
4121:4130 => 4121.18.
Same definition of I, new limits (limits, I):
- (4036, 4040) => 3.35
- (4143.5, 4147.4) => 3.08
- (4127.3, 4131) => 3.33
